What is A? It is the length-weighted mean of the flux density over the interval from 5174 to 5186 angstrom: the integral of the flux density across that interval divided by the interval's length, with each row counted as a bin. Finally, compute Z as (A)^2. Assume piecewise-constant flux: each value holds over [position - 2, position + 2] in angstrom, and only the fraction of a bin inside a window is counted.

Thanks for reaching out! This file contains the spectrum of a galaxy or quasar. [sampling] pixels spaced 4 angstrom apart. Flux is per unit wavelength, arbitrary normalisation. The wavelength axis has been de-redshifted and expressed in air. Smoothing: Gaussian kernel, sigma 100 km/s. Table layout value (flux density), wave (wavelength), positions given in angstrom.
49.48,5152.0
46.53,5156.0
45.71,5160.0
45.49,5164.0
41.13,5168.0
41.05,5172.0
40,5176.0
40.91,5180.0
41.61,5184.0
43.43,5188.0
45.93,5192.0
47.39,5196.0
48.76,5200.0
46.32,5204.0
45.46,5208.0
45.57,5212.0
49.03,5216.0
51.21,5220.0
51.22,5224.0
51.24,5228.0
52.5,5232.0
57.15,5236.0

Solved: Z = 1668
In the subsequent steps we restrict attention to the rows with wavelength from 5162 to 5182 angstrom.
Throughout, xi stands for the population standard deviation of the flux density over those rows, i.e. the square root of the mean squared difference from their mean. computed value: 1.9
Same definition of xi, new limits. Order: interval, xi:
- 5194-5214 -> 1.2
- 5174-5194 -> 2.1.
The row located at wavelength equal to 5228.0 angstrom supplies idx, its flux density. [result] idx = 51.24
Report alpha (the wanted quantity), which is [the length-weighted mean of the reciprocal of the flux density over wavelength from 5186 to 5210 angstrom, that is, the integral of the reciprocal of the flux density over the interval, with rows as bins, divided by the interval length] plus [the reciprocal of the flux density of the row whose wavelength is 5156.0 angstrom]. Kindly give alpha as 0.0432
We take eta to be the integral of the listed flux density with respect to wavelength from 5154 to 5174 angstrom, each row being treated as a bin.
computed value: 880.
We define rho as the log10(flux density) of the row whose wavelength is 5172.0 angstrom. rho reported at 1.61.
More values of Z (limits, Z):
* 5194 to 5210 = 2207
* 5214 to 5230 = 2568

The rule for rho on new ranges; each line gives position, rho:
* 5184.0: 1.62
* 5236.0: 1.76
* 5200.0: 1.69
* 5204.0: 1.67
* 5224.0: 1.71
